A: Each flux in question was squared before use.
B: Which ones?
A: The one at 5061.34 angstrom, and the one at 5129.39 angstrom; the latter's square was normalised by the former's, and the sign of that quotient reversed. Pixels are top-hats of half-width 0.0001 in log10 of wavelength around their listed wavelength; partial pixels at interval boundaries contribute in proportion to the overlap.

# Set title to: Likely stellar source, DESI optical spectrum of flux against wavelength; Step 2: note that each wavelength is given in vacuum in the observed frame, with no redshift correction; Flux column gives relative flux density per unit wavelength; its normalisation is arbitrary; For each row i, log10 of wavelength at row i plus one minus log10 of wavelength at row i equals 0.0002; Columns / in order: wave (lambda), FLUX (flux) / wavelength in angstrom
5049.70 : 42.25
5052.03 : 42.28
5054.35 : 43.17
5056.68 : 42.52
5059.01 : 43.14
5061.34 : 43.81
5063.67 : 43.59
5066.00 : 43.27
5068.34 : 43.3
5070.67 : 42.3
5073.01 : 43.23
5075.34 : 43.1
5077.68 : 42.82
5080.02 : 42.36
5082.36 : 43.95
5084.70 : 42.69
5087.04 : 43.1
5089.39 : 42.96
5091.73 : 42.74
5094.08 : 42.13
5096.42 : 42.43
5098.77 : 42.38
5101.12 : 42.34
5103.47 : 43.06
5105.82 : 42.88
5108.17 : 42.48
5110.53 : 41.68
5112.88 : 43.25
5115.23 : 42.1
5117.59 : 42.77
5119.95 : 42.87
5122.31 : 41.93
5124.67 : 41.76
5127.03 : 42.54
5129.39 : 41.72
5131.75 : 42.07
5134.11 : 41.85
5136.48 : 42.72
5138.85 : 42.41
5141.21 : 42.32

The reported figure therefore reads -0.91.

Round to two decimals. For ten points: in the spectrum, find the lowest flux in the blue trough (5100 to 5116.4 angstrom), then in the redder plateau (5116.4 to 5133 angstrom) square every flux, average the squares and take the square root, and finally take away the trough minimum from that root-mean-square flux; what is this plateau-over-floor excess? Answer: 0.56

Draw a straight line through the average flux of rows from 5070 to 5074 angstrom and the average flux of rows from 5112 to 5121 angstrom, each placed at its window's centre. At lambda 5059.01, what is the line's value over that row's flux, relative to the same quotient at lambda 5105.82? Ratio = 0.99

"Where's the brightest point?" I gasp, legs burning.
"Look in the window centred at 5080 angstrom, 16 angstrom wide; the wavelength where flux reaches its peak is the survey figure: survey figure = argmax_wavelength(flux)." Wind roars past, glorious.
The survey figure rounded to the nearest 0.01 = 5082.36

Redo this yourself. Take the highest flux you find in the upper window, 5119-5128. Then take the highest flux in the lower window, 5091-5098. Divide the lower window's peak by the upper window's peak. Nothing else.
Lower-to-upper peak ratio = 1.00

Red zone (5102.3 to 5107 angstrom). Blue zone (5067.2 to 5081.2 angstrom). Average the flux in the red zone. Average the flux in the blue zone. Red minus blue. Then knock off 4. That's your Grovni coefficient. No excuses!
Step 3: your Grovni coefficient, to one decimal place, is -3.9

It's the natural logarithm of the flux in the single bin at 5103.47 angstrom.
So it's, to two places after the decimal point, 3.76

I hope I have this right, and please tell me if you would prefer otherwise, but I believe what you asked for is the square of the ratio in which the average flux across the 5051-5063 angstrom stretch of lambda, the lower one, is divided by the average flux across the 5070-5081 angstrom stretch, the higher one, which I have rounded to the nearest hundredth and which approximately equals 1.01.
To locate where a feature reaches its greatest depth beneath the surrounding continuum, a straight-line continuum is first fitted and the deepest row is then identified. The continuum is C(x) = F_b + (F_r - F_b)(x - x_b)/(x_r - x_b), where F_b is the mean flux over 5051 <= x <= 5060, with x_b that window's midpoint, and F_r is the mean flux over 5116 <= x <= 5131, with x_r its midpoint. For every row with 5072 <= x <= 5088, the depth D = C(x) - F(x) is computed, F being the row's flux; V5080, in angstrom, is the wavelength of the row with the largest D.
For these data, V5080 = 5080.02 angstrom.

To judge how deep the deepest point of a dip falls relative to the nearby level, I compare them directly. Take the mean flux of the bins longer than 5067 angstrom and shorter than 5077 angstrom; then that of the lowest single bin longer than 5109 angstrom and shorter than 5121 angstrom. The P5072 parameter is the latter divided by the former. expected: 0.970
